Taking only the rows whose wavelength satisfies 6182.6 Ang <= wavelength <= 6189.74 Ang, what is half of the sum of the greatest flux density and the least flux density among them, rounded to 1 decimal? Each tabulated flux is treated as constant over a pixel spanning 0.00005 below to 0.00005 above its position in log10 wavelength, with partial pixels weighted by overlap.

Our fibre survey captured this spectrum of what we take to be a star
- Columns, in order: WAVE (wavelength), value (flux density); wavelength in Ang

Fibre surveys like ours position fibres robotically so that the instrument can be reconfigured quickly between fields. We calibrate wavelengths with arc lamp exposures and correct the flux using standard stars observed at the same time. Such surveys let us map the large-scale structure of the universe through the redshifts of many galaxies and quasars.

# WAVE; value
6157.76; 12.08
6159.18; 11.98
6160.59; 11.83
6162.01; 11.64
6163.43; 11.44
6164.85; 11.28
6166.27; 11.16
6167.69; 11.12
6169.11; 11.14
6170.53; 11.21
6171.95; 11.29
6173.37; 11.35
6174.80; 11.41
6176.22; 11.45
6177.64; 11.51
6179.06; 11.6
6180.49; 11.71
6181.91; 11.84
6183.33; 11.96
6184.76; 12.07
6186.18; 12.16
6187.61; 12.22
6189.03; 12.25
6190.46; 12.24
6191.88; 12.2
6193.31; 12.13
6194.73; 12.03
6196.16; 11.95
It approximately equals 12.1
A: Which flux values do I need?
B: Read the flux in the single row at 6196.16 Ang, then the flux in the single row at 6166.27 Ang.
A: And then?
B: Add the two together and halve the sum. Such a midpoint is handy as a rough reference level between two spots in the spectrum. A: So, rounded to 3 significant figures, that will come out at 11.6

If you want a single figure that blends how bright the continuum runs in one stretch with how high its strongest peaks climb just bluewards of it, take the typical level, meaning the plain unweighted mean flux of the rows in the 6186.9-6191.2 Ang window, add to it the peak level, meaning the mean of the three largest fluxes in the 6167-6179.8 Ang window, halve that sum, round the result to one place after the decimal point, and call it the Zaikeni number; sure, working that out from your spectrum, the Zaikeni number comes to 11.9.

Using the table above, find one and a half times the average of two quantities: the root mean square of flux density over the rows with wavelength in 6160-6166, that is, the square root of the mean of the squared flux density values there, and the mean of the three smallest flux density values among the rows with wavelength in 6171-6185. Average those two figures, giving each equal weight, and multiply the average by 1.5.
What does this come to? 17.2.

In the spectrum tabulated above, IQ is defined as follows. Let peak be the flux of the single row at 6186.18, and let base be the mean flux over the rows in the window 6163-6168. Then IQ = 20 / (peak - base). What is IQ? 22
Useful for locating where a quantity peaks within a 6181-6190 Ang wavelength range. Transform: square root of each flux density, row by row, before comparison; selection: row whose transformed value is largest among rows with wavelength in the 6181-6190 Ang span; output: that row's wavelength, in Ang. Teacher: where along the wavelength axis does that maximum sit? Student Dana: 6189.03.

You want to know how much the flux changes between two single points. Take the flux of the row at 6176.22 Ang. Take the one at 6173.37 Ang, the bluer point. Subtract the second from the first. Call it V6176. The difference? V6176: 0.10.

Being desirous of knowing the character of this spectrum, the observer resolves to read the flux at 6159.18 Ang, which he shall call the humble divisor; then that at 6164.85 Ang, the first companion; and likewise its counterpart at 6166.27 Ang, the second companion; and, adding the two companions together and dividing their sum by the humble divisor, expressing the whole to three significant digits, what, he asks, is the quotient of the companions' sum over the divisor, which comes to 1.87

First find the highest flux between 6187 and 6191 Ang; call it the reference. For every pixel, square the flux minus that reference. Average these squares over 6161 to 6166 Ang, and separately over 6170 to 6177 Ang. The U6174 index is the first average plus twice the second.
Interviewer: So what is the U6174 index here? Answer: 2.32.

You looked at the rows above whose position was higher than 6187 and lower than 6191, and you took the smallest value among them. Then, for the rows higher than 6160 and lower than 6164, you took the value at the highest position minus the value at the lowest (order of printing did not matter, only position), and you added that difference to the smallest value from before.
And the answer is 11.8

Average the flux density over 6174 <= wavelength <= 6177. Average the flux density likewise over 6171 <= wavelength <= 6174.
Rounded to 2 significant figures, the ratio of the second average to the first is 0.99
